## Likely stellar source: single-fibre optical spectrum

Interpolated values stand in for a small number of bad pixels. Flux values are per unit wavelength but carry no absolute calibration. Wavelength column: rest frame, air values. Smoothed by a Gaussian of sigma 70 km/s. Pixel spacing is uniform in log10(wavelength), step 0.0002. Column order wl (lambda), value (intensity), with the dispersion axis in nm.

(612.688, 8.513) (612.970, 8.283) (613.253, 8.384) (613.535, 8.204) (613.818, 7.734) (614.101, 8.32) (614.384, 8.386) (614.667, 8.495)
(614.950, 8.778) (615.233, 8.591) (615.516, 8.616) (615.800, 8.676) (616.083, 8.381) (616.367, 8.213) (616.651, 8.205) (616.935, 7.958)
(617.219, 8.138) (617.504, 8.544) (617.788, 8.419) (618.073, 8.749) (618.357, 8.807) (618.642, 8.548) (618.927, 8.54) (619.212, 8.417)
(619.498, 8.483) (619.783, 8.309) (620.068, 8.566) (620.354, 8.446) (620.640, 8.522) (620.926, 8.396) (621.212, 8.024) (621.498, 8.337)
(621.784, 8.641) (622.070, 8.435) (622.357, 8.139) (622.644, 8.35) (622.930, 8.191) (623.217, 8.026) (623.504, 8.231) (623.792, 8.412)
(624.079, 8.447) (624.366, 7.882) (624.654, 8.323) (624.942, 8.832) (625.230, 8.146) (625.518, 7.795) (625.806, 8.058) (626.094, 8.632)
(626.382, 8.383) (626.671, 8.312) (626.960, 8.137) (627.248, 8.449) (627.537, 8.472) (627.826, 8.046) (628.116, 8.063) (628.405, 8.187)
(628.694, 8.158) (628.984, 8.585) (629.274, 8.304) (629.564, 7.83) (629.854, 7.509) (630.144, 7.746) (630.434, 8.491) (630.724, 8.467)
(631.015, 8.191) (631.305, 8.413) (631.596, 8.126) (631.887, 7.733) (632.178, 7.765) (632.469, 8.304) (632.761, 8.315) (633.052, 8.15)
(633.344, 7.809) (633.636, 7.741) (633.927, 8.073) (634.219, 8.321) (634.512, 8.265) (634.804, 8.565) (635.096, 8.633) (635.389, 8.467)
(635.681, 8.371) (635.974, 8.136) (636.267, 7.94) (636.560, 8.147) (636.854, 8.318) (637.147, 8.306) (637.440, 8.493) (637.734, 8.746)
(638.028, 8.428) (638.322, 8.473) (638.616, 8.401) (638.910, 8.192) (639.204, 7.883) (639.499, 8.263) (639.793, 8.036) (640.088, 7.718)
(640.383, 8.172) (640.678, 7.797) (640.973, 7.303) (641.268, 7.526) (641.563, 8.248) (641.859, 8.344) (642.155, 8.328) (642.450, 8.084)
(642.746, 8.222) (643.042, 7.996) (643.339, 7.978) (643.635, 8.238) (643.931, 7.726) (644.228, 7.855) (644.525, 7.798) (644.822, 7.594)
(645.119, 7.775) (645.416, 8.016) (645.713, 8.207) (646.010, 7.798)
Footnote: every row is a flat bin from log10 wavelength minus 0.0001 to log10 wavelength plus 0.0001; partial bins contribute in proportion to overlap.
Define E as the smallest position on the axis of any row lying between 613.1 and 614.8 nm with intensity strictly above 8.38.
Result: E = 613.253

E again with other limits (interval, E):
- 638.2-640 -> 638.322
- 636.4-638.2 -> 637.440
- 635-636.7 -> 635.096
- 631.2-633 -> 631.305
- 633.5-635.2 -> 634.804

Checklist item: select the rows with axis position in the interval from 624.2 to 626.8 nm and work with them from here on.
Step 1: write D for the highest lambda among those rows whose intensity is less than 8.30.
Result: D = 625.806 nm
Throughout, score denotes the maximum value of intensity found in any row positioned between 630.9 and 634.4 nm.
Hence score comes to 8.413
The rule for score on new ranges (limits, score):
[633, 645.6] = 8.746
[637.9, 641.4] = 8.473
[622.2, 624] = 8.412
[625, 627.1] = 8.632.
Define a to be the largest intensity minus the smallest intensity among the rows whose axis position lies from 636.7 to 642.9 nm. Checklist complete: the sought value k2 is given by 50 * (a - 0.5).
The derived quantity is 47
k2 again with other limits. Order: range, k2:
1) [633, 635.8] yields 20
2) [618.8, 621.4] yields 2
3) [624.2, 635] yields 41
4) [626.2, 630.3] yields 29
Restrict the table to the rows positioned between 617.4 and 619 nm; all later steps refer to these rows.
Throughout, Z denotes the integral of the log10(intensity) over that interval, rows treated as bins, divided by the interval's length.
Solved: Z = 0.935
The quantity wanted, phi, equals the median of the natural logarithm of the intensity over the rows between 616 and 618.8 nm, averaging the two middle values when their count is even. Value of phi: 2.13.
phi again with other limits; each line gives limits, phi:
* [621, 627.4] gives 2.12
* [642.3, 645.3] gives 2.07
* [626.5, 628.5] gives 2.10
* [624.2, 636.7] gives 2.10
